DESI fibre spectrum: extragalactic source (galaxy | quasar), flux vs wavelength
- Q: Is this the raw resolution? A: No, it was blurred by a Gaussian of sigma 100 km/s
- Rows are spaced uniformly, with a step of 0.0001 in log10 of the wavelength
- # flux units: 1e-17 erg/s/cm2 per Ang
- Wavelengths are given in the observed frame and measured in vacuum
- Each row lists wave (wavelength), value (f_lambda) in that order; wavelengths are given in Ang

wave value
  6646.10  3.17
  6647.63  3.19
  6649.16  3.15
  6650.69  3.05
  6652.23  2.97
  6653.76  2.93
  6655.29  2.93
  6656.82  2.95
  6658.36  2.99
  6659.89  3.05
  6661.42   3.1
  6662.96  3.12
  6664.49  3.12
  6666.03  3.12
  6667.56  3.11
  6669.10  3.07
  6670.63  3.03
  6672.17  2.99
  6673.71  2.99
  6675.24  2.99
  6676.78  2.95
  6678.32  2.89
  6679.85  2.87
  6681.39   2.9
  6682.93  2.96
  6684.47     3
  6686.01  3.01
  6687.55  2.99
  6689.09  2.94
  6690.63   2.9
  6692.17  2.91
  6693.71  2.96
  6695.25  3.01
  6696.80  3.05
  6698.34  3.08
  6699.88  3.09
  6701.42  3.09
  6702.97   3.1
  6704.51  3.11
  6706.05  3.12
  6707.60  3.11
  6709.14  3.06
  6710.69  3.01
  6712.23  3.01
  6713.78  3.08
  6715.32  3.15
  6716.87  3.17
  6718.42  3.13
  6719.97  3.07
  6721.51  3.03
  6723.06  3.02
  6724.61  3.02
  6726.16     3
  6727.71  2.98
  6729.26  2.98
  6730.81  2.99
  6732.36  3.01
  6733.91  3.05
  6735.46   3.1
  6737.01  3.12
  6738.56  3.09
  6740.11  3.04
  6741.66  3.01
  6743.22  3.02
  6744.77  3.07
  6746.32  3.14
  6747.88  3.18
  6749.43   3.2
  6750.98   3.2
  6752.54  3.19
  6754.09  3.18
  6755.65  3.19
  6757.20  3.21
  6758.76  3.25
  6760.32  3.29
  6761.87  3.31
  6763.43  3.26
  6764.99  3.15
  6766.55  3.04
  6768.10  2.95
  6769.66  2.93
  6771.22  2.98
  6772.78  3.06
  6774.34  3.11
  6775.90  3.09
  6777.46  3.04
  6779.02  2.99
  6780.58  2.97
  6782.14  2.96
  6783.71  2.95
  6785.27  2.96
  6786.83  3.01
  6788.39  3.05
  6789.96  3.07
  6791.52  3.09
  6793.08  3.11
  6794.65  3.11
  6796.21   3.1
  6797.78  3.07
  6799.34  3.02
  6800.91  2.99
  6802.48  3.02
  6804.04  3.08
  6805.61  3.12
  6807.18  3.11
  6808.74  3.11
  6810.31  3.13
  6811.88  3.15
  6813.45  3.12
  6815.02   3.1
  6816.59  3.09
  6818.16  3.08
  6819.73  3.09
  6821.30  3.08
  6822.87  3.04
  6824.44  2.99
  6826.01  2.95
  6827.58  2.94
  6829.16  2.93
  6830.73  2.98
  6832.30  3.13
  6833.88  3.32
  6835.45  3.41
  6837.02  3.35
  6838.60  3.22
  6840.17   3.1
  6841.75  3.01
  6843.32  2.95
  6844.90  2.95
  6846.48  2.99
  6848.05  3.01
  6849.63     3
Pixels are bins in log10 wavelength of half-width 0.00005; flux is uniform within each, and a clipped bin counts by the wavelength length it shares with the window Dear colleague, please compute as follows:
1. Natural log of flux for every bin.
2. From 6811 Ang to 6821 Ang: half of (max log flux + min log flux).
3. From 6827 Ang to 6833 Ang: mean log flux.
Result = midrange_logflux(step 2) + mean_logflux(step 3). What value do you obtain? 2.23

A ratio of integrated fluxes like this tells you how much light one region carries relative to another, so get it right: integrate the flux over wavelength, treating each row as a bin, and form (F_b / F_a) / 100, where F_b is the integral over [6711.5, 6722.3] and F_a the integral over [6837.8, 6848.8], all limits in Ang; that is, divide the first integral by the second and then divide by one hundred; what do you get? 0.0100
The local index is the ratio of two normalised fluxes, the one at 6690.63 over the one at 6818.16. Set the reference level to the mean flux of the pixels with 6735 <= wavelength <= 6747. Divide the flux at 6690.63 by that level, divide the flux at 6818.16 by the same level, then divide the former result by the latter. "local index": 0.94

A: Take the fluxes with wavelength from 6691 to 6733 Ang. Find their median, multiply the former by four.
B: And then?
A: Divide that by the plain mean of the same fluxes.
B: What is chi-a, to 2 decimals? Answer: 4.00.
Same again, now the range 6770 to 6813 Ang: 4.02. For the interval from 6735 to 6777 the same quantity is 3.99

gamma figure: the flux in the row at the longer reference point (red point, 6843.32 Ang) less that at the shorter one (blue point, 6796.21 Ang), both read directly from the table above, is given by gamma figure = -0.15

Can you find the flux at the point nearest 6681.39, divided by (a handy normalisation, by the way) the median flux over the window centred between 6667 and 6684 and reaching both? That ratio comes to 0.97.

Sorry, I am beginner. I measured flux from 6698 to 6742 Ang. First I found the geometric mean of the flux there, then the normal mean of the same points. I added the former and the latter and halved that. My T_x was 3.063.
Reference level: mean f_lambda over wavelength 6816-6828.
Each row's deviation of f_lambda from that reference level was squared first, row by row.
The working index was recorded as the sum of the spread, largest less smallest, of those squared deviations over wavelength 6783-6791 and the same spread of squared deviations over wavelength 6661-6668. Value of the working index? 0.010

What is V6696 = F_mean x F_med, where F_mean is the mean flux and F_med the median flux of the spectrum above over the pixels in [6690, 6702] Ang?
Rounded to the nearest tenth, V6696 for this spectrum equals 9.1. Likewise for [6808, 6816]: 9.7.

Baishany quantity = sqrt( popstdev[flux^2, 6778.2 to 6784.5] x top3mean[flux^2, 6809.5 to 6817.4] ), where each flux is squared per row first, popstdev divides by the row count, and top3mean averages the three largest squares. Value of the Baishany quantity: 0.9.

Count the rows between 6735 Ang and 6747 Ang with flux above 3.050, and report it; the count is 5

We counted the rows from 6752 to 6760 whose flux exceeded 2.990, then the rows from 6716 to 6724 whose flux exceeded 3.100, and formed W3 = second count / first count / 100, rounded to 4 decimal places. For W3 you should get 0.0040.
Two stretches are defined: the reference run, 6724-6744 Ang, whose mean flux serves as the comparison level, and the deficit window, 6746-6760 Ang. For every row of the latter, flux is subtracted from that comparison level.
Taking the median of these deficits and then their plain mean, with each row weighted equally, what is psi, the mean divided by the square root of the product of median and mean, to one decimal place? -1.0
